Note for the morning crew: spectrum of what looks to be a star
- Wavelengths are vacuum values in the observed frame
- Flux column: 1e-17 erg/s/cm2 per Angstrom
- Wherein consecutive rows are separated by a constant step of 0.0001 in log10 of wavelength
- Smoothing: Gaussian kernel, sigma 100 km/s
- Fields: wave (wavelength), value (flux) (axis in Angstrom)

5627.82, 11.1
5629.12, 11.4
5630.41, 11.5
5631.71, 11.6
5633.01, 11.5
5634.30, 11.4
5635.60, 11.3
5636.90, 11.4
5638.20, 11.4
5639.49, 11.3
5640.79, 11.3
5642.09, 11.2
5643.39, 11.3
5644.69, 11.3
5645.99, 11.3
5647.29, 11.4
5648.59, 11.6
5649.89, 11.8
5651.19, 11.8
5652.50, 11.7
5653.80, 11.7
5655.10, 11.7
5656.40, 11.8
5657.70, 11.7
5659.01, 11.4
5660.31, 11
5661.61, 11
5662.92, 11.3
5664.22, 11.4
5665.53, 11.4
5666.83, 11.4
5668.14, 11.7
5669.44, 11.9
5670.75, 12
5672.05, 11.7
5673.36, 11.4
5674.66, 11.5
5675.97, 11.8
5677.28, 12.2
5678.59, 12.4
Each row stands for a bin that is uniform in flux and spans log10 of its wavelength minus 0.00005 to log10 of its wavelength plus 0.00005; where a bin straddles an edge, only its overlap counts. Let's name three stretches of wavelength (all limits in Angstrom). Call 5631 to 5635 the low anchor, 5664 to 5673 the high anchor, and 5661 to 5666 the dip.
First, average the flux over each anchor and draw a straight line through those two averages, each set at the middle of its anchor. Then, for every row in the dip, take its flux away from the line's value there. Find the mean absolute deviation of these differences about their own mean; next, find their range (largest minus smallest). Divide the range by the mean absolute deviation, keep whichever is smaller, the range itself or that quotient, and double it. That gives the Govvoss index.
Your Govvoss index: 0.8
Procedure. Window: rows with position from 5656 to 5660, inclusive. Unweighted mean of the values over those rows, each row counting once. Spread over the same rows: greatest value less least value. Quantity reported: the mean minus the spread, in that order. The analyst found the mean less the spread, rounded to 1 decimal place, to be 11.2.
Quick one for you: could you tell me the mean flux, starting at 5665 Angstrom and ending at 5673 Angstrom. 11.7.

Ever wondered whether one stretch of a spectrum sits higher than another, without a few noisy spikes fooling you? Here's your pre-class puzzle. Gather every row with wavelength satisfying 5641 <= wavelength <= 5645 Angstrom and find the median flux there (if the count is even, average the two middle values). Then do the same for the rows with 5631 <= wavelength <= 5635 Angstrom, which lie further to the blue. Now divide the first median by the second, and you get 0.98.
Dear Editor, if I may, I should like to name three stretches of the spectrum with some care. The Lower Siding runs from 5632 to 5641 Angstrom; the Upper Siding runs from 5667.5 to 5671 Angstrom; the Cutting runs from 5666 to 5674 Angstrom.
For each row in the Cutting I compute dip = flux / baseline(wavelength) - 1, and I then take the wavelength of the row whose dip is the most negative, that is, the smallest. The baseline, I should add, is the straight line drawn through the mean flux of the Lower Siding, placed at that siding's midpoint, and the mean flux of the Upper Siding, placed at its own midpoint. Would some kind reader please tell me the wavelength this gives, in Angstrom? 5673.36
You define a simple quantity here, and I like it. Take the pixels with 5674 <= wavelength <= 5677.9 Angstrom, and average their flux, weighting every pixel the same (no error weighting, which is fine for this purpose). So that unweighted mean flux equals 11.8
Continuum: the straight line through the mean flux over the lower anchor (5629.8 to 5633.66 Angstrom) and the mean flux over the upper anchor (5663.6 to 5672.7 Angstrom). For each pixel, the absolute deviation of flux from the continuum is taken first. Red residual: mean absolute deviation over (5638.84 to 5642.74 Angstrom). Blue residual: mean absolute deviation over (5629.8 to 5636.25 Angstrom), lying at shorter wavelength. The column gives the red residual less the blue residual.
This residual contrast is 0.19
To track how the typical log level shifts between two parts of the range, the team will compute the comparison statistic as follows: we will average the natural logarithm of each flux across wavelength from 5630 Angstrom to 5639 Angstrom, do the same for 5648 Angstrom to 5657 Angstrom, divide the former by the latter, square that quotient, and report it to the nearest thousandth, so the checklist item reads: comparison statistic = 0.980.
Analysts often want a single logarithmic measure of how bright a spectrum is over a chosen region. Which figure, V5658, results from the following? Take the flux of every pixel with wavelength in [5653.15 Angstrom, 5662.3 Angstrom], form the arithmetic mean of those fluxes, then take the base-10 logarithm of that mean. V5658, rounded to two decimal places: 1.06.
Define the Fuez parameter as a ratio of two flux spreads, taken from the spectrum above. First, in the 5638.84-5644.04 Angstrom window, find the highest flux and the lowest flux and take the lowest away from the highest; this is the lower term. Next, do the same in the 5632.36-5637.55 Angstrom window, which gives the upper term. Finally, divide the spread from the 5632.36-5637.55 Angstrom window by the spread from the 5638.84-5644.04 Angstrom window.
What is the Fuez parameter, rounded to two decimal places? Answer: 2.00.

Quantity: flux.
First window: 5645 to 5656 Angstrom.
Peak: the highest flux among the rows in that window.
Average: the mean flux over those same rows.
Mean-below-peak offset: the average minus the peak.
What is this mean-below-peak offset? -0.18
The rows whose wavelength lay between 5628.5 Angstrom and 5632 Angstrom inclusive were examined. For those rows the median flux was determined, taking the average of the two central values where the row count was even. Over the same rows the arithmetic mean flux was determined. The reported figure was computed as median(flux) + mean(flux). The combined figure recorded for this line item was 23.0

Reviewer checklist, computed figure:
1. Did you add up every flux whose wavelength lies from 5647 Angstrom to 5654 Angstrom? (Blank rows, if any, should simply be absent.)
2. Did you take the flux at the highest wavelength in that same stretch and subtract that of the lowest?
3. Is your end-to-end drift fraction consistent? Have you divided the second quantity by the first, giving 0.0043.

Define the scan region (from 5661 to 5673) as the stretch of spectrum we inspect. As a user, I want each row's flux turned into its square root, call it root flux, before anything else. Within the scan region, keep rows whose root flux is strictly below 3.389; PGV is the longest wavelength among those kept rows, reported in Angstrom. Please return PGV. 5666.83 Angstrom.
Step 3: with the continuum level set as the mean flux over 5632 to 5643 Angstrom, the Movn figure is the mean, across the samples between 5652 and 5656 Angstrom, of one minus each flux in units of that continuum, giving -0.031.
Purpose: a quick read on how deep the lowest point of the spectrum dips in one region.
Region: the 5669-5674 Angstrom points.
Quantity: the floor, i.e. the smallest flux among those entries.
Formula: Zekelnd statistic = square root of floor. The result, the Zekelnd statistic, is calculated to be 3.38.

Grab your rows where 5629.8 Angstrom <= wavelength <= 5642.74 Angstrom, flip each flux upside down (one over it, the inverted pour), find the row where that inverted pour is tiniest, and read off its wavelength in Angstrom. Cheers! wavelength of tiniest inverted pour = 5631.71 Angstrom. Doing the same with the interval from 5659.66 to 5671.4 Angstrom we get 5670.75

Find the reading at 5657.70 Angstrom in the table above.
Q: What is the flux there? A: 11.7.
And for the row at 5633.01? 11.5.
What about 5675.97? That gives 11.8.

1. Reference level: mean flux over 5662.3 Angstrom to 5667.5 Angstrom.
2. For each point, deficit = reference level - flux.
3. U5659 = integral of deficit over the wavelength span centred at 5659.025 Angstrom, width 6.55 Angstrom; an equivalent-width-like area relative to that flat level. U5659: 0.0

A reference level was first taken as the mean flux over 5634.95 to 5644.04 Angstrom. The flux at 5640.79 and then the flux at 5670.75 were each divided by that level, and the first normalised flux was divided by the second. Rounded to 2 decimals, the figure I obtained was 0.94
